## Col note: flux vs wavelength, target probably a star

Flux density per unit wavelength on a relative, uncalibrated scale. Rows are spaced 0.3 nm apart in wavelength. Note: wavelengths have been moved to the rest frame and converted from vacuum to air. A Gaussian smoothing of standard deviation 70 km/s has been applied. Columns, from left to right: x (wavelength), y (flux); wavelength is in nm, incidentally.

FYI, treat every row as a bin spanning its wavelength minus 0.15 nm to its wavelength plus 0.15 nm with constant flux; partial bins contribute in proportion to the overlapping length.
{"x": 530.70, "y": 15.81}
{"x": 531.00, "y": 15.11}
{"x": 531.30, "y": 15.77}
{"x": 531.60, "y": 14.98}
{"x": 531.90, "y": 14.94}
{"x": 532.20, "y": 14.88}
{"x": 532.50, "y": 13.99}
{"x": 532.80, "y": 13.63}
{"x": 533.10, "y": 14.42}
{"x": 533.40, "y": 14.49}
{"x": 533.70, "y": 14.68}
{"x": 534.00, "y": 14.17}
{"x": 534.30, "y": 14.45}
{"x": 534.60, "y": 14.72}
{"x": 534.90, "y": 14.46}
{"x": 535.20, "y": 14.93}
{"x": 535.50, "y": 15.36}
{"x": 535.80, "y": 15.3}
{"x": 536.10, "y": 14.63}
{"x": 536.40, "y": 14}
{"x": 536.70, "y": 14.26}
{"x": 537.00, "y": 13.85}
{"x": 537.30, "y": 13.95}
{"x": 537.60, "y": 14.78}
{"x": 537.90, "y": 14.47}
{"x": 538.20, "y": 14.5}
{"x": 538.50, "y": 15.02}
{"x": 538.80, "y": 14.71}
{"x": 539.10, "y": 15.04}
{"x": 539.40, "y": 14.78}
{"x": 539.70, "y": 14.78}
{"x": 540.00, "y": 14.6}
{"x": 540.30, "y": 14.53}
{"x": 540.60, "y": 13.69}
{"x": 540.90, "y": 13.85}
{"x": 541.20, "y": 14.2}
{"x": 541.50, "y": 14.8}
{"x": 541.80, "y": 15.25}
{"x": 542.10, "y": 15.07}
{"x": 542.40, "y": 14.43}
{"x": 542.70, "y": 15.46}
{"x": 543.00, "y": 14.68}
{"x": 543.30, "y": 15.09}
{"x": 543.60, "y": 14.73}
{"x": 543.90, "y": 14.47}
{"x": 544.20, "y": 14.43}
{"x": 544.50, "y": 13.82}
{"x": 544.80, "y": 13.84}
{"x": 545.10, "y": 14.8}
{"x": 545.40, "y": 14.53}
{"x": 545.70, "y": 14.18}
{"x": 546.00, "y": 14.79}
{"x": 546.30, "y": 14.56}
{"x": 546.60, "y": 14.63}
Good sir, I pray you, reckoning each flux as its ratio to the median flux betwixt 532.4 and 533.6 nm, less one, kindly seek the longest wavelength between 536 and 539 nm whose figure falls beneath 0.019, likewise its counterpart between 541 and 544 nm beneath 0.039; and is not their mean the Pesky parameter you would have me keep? 540.90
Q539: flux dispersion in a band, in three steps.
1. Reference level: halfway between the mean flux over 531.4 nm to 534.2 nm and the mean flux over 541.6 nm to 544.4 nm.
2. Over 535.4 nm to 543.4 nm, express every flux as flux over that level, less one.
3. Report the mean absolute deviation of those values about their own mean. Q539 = 0.0266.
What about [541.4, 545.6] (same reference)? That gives 0.0245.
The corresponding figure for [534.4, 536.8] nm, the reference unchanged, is 0.0252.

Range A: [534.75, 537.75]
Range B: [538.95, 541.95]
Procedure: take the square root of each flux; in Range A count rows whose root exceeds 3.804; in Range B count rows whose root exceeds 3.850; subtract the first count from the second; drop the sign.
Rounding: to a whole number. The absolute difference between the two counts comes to 3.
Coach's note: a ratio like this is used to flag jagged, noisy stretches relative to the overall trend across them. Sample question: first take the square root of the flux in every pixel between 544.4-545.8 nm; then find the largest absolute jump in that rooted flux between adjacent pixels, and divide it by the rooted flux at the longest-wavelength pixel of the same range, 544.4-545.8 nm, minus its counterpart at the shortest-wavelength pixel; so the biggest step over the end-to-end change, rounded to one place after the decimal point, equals 2.6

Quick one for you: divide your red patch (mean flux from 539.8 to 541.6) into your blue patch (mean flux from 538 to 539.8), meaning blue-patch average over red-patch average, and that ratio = 1.04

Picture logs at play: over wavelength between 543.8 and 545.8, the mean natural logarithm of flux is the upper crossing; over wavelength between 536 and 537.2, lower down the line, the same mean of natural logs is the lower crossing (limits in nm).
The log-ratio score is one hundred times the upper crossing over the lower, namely 100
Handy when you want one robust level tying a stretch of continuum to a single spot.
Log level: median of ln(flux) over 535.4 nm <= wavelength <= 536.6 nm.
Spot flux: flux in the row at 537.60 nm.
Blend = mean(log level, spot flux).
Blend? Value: 8.7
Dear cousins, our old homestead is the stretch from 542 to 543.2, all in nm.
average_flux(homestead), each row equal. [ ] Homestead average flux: 14.9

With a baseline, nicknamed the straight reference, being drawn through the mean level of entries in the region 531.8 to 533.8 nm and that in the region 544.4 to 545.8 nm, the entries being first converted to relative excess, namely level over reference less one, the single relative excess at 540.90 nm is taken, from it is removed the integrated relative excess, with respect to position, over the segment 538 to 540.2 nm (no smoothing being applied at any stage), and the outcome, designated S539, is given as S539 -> -0.10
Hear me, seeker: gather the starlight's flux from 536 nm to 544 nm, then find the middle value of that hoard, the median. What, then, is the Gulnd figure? 14.6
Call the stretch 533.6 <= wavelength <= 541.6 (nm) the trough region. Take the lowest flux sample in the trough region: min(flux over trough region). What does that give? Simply 13.69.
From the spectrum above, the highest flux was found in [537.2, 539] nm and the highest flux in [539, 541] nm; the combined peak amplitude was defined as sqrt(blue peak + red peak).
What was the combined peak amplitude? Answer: 5.48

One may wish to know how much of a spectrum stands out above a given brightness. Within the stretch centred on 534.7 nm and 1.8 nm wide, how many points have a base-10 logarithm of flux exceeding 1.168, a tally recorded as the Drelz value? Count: 2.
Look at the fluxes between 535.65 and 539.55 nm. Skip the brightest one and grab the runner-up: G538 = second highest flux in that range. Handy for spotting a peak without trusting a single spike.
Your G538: 15.04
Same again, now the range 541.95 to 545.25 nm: 15.09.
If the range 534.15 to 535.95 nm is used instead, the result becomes 15.3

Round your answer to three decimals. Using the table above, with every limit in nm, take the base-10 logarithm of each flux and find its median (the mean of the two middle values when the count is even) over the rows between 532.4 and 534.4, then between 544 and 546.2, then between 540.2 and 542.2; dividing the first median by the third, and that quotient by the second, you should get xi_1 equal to 0.860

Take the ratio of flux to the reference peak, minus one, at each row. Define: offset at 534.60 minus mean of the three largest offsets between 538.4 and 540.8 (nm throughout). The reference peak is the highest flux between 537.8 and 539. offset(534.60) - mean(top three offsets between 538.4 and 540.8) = -0.015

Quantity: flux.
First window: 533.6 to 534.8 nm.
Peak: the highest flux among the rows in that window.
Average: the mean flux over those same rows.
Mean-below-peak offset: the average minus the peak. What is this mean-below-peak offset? -0.22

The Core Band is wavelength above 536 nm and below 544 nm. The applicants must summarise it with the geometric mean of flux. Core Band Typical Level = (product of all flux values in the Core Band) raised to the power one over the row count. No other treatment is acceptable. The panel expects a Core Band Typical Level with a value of 14.6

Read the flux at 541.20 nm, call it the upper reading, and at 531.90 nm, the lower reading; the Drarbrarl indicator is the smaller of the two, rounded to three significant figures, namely 14.2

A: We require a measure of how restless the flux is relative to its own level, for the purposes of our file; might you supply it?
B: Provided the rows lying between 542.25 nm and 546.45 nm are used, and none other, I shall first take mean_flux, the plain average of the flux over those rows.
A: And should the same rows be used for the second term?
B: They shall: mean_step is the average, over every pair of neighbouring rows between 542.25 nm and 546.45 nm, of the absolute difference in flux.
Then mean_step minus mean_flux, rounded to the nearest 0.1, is -14.1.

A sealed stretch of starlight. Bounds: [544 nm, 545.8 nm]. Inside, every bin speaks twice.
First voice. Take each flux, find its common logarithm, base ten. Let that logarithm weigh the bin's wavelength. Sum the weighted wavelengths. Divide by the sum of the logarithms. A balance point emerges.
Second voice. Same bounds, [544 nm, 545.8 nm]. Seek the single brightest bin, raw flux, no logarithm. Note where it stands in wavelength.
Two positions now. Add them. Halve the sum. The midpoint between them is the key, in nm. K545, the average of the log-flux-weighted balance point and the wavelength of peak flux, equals 545.03 nm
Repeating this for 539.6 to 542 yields 541.28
